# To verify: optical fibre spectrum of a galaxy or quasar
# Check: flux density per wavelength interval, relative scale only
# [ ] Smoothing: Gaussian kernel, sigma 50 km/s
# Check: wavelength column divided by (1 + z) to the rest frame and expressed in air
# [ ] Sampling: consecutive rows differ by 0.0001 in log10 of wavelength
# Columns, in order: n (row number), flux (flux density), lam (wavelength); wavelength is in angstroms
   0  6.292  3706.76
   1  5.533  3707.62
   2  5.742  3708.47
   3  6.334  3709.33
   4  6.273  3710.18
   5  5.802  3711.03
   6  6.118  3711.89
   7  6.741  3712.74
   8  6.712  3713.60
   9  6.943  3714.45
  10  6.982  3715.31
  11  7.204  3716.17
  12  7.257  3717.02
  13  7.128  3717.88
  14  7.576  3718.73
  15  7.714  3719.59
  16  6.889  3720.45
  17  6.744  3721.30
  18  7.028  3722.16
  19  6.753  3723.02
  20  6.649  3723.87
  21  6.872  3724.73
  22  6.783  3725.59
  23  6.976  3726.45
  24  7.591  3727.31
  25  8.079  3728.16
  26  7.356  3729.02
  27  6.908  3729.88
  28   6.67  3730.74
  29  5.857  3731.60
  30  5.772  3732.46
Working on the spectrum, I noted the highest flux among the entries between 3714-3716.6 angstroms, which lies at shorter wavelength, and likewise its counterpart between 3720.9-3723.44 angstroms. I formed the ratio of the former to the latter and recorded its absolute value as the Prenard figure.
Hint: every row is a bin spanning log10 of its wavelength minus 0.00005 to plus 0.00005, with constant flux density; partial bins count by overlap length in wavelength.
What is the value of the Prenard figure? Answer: 1.03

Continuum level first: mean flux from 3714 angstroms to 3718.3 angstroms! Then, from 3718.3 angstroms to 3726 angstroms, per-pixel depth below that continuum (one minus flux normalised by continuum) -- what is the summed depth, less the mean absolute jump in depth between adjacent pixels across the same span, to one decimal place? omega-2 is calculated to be 0.1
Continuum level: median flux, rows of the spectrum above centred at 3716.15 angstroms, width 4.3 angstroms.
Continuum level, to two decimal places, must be 7.13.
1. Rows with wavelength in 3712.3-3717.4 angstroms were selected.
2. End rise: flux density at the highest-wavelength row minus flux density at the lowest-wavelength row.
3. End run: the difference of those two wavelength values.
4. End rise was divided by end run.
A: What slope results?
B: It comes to 0.12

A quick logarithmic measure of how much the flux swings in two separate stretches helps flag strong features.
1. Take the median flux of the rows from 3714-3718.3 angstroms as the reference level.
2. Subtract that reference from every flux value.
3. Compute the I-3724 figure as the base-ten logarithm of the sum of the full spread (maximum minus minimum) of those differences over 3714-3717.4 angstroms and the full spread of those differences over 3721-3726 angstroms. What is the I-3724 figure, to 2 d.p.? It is -0.16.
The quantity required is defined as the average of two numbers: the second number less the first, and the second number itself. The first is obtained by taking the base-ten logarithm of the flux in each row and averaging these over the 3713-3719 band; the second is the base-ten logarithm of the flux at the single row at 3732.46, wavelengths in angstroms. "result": 0.34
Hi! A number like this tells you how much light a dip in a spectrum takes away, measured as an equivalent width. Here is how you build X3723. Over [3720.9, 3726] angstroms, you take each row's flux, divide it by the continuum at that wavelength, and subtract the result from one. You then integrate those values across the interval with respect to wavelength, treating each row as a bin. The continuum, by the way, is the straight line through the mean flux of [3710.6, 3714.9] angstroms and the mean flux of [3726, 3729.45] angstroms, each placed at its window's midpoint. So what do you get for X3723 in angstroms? 0.28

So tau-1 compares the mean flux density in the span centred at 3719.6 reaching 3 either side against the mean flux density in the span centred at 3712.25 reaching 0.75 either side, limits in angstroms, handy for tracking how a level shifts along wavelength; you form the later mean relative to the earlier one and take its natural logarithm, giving 0.11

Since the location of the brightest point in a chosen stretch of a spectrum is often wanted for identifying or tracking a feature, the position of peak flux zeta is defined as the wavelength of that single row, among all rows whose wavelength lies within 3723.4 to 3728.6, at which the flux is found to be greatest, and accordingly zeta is 3728.16 angstroms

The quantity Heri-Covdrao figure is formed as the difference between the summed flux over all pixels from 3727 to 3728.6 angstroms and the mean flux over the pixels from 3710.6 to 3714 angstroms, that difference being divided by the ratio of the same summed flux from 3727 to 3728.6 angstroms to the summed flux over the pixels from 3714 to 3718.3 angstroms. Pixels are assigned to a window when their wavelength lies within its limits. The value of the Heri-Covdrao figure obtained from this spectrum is 21.1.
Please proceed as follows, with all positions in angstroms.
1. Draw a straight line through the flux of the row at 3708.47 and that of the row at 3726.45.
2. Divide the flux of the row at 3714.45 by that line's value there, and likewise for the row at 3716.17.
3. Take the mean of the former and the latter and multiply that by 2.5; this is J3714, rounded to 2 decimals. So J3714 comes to 2.85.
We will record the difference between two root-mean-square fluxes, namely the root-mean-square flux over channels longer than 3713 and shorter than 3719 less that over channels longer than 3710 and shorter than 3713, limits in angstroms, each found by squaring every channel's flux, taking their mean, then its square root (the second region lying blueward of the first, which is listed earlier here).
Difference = 0.88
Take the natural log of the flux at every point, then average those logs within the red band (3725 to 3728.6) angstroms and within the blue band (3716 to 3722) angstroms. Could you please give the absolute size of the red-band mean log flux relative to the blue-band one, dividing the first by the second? 1.01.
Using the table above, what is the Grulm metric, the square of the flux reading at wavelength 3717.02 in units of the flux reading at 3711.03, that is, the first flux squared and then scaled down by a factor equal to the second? 9.1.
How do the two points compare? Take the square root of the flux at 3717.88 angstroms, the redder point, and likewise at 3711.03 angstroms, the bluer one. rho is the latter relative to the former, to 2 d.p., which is 0.90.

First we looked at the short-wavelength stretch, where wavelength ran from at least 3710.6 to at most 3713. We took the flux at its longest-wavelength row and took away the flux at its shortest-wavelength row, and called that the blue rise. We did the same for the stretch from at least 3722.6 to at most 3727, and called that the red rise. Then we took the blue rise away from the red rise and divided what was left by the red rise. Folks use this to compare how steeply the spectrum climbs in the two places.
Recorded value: -3.2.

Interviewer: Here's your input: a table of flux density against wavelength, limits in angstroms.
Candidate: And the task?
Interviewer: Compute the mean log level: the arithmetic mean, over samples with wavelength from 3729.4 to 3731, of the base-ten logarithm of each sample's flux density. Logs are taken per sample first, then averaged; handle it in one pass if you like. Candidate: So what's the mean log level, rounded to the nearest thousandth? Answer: 0.832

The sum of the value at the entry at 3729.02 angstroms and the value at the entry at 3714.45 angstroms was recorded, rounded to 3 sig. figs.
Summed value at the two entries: 14.3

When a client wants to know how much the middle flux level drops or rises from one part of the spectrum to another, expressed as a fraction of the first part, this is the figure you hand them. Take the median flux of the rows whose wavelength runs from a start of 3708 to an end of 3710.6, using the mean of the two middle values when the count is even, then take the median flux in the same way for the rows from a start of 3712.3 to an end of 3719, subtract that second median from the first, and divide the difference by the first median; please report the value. -0.12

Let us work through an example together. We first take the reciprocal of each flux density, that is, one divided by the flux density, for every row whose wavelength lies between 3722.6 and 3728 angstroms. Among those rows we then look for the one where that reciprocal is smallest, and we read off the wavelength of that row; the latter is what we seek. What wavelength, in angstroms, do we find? 3727.31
